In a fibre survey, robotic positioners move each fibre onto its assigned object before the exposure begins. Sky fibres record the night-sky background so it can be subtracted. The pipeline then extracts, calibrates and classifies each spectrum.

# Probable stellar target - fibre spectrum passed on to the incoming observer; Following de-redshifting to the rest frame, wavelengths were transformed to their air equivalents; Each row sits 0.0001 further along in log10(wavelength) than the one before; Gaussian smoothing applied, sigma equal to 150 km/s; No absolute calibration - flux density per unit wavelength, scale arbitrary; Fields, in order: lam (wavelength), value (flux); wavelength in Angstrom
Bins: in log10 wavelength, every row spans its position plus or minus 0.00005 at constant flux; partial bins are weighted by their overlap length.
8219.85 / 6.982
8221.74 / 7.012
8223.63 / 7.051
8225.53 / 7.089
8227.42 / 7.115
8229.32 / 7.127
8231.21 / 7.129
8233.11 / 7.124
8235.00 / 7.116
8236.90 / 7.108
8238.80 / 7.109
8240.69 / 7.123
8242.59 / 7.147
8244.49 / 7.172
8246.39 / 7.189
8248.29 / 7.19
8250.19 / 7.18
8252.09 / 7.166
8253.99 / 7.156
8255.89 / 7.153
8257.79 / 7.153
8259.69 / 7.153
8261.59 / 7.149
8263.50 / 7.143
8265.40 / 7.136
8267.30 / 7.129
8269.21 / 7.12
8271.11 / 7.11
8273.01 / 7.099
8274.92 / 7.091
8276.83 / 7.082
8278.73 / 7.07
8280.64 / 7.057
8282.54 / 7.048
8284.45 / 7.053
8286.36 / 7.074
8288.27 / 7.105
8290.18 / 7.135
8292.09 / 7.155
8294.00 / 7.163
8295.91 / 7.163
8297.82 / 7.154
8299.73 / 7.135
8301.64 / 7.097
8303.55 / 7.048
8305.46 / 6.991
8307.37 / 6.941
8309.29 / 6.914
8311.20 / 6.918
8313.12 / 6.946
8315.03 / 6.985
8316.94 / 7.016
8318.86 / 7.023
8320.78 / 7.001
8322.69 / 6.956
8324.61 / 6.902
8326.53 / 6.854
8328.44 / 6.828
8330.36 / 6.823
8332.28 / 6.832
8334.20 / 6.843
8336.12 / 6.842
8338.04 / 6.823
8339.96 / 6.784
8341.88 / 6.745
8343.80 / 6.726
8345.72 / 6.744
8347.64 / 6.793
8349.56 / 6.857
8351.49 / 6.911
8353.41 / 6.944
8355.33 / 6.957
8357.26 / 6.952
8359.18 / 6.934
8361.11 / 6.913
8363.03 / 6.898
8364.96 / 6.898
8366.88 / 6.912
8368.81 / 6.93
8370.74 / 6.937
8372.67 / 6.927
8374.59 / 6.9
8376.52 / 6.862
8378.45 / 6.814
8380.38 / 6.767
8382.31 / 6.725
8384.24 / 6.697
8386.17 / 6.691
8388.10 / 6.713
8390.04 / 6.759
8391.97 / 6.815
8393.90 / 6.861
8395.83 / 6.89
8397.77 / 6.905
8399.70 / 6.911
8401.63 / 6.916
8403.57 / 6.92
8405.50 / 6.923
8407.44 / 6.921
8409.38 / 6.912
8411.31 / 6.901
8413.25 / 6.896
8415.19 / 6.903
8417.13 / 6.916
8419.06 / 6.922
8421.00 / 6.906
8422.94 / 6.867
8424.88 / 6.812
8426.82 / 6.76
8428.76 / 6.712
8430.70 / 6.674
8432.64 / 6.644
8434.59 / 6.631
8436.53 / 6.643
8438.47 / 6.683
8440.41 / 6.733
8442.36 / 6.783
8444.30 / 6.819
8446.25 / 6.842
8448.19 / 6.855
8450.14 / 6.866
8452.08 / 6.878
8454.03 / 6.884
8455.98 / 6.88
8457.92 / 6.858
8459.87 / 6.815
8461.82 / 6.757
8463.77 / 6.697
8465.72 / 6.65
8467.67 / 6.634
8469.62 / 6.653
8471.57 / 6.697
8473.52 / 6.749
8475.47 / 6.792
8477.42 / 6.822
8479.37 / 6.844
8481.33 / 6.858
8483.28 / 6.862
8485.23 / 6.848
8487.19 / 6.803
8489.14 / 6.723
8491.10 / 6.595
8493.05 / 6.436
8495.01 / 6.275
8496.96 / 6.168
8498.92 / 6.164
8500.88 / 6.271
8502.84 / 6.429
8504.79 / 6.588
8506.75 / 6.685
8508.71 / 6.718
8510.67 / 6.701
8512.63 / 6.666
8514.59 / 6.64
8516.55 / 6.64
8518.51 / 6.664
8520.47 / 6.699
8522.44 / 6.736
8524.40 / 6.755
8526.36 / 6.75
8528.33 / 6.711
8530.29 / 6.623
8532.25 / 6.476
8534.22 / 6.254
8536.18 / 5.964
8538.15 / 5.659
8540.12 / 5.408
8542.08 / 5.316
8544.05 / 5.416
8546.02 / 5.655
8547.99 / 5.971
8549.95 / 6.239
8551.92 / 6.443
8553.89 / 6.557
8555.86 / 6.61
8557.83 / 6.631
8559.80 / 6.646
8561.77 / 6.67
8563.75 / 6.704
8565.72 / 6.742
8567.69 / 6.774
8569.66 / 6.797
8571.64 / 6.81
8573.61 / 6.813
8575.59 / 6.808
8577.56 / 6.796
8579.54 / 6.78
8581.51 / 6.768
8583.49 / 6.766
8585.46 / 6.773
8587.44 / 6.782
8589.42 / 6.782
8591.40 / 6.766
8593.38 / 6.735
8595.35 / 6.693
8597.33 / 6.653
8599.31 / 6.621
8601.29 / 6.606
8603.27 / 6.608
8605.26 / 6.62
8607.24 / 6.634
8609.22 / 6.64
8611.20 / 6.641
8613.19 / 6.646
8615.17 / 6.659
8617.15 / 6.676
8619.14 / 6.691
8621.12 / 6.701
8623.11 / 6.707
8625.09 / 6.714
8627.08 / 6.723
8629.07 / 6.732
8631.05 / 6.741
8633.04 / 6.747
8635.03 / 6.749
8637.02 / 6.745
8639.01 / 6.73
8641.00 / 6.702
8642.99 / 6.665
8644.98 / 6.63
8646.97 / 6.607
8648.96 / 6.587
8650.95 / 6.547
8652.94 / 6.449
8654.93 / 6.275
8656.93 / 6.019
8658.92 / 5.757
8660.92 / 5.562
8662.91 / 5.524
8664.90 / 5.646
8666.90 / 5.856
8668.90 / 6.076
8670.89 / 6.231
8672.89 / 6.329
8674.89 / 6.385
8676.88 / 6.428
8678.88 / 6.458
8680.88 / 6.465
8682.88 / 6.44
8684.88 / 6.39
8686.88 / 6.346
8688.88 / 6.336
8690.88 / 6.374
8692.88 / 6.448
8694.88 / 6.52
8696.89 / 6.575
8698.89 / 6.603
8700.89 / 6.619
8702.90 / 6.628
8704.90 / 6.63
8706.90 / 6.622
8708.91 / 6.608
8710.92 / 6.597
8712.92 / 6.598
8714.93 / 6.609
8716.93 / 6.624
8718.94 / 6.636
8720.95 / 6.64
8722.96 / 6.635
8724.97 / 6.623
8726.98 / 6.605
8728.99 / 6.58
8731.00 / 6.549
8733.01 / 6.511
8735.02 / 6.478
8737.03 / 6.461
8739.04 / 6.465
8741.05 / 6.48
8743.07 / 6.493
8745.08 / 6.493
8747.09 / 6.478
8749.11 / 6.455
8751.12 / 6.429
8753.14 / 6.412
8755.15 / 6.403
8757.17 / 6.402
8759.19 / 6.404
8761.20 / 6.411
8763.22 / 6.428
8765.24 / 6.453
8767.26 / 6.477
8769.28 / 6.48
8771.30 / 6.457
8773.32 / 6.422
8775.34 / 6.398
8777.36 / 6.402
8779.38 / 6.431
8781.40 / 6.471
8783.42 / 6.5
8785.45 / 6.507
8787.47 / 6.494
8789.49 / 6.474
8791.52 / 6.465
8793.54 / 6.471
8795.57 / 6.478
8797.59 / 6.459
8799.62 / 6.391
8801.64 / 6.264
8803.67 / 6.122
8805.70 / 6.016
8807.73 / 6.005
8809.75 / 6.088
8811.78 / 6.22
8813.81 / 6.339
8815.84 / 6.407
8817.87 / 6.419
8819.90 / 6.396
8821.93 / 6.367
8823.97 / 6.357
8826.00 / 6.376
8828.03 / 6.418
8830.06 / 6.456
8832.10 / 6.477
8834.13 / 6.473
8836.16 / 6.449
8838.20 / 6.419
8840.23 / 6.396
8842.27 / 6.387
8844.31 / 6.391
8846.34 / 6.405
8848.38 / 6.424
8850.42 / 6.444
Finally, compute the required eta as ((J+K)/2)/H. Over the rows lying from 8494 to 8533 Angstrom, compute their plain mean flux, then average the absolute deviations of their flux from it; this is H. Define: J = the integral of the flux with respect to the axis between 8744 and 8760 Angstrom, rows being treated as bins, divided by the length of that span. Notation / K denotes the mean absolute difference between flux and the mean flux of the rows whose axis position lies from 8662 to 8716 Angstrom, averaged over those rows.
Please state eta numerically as 20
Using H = 0.16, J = 6.44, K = 0.20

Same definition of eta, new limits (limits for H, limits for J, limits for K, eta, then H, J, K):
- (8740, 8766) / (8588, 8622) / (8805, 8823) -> 110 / 0.03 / 6.67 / 0.15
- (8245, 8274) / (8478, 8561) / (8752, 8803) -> 158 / 0.02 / 6.43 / 0.04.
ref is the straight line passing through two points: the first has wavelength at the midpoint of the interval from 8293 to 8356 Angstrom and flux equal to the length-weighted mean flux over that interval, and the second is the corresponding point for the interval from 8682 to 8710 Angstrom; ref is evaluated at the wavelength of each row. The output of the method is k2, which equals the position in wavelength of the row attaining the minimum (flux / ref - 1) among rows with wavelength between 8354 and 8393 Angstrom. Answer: 8386.17 Angstrom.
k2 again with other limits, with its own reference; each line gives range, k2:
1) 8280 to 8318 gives 8309.29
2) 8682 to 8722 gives 8688.88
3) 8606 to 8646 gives 8607.24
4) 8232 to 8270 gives 8236.90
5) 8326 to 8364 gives 8343.80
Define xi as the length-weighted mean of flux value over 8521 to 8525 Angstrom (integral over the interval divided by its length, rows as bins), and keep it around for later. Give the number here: 6.73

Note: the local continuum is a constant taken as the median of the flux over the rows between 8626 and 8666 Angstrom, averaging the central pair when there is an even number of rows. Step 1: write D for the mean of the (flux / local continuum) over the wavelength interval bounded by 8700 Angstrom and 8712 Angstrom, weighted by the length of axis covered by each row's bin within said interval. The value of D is 1.00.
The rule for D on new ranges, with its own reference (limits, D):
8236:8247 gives 1.08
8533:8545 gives 0.86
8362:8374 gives 1.05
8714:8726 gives 1.00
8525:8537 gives 0.98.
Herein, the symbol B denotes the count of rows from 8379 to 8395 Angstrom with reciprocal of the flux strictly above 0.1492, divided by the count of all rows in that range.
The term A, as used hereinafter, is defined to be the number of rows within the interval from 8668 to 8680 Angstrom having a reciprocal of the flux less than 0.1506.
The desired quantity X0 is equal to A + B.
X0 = 0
